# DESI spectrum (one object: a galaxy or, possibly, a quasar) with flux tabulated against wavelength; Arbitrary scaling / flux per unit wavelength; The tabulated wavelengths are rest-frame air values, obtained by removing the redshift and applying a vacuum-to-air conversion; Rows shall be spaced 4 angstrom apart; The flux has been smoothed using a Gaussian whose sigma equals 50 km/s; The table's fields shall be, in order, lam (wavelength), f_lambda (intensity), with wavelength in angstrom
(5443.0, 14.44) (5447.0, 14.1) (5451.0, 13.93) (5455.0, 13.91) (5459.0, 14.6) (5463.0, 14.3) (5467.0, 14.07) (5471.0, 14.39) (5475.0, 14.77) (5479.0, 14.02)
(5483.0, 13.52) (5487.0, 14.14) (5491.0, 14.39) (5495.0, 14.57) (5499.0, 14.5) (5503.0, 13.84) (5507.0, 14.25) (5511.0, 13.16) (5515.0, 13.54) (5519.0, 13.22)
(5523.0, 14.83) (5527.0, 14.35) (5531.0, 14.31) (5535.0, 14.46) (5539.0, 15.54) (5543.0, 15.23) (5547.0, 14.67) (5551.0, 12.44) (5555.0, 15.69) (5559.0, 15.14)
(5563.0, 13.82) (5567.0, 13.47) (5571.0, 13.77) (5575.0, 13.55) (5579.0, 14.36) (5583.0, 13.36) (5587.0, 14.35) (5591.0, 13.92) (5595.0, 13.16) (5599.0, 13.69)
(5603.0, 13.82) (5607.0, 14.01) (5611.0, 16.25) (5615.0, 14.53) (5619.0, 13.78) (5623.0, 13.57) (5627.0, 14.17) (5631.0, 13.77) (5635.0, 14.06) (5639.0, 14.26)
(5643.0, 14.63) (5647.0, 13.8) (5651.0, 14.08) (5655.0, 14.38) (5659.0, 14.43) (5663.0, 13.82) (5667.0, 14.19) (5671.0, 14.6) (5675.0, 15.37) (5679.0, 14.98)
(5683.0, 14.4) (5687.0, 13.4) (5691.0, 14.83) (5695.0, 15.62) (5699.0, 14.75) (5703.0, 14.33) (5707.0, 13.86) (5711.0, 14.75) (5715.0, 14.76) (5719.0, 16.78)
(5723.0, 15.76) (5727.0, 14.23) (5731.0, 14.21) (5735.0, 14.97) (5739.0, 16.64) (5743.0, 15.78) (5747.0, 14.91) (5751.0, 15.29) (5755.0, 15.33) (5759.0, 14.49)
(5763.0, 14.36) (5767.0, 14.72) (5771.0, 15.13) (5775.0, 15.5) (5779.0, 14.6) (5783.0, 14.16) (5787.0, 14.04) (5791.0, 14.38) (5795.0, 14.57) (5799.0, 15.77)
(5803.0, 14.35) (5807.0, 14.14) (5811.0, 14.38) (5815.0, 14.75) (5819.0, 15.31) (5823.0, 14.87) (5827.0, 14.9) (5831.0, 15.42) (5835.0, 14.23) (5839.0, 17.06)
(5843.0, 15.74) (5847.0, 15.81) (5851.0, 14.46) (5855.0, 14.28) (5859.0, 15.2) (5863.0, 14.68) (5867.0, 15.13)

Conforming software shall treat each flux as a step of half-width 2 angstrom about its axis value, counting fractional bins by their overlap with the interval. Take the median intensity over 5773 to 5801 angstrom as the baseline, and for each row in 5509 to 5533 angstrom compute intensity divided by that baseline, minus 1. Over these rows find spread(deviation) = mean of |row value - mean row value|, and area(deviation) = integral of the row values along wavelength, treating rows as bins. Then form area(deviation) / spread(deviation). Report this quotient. -27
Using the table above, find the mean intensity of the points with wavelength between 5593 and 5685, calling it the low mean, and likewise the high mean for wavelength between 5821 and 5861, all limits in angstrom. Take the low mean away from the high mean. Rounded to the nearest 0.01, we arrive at 0.95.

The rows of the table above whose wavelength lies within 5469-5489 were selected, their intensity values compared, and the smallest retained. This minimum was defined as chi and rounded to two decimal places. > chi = 13.52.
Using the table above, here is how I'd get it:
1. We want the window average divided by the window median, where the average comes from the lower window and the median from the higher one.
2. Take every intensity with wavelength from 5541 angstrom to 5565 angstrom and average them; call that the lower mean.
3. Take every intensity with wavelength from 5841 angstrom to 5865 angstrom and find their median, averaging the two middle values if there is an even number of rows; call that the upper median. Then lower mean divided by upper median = 0.97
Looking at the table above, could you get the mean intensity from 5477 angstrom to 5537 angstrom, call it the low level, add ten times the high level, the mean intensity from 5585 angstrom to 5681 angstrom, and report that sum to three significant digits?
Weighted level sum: 156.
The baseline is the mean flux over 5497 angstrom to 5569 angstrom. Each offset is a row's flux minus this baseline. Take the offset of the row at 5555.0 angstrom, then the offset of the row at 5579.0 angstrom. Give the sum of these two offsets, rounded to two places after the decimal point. 1.55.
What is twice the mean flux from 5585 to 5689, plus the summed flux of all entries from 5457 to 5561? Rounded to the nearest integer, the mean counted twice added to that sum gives 400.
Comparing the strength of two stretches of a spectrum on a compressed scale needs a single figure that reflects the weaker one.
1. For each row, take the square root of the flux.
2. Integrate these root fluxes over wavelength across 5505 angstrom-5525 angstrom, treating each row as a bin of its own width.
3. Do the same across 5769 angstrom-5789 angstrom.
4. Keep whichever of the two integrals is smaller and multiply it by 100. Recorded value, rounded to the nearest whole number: 7428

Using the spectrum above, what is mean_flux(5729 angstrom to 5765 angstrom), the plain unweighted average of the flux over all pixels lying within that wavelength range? 15.1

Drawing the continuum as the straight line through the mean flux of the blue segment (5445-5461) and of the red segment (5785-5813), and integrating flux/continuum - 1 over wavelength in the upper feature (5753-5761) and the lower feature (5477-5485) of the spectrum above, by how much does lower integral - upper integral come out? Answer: -0.47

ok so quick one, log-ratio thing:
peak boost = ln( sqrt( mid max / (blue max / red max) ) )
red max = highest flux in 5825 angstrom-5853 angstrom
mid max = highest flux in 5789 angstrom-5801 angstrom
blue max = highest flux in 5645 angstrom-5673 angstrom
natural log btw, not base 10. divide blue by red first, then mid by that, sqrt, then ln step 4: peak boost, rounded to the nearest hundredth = 1.46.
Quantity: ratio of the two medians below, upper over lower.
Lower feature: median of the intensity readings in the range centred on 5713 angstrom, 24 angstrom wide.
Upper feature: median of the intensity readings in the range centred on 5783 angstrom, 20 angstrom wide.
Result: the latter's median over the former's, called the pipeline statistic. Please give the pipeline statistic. 0.975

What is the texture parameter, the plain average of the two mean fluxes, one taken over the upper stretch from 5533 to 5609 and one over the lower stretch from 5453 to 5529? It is 14.13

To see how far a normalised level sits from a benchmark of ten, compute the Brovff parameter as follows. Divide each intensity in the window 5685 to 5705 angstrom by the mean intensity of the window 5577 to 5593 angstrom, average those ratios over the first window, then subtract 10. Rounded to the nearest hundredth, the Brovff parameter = -8.96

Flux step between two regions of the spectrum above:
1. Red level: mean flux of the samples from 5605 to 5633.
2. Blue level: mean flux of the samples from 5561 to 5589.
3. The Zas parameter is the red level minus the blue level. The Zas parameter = 0.49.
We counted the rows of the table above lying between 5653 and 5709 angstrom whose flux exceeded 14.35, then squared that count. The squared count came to 81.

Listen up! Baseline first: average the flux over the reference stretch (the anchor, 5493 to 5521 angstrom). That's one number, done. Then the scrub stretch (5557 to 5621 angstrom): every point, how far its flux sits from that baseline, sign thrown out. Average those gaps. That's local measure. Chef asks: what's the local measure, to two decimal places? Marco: 0.49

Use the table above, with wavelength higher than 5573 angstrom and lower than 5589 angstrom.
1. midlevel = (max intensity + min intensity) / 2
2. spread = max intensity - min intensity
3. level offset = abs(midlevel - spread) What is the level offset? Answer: 12.9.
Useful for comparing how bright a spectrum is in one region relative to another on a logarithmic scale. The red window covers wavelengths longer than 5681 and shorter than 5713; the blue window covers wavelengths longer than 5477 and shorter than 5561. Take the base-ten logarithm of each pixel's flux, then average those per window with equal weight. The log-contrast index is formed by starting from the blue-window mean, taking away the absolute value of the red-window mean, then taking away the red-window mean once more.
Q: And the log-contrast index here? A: -1.17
